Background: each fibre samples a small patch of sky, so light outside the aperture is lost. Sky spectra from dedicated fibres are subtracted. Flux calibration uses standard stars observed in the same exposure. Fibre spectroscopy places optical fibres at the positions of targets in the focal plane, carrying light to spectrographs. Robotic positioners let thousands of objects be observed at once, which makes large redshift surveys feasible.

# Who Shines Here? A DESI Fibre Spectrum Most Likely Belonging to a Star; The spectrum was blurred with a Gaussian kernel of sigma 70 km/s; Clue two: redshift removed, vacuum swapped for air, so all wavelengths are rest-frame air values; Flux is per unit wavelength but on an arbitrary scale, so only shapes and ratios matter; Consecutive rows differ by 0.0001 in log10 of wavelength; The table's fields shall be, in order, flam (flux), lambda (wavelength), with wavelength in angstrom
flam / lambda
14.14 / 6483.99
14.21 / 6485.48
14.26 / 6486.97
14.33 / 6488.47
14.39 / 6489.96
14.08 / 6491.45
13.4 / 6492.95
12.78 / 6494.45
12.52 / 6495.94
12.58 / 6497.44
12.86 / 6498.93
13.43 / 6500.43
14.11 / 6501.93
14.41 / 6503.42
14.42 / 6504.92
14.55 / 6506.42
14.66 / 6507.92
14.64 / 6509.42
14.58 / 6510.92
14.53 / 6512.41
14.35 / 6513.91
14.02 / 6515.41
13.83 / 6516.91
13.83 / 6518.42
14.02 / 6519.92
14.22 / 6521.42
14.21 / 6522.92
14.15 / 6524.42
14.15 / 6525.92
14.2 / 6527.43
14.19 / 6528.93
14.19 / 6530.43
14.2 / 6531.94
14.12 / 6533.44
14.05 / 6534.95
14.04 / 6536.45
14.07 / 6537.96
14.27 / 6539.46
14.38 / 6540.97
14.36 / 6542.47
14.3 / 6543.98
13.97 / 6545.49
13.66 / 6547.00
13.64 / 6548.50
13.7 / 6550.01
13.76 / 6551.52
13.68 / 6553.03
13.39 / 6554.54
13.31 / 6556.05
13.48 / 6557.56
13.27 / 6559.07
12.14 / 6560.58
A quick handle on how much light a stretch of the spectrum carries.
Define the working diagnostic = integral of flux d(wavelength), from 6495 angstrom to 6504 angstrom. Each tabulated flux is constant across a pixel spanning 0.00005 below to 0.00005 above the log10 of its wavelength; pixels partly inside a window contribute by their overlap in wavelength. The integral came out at 120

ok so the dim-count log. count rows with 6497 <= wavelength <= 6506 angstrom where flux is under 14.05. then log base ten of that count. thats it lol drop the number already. 0.48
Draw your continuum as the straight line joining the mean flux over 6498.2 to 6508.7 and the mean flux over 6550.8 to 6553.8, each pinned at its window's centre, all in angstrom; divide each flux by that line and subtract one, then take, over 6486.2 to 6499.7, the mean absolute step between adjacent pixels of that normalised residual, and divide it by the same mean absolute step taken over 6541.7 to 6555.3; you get 2.0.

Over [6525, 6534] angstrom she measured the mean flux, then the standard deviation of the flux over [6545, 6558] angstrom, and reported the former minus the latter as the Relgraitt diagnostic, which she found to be 14.0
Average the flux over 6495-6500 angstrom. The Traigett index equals 12.7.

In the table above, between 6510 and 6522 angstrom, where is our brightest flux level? 6510.92 angstrom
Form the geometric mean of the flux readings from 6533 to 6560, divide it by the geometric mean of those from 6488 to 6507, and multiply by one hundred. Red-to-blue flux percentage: 101.4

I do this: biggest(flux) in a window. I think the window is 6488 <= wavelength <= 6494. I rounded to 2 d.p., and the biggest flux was 14.39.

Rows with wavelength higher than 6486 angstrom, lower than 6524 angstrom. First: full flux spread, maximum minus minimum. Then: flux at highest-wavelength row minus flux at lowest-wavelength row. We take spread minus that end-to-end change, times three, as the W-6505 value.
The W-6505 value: 6.6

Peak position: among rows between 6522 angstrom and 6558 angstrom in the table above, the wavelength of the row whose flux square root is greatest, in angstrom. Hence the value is 6540.97 angstrom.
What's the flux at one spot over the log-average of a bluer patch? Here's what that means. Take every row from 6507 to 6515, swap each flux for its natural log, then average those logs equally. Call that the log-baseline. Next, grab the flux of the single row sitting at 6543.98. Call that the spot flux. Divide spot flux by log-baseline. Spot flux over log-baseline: 5.34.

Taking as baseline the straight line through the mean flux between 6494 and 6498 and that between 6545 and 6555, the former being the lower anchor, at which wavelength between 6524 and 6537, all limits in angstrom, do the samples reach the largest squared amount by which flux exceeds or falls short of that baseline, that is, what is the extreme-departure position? 6524.42 angstrom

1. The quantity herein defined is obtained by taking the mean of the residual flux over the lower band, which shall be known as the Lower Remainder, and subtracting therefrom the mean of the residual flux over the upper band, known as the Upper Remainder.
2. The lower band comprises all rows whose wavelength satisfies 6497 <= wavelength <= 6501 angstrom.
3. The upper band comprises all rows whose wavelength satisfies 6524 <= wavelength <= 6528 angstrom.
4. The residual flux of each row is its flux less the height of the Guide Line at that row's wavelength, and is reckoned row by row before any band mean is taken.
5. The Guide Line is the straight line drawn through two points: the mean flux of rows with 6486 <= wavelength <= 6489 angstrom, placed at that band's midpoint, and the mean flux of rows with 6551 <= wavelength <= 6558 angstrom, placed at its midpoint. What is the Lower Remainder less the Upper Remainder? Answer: -1.5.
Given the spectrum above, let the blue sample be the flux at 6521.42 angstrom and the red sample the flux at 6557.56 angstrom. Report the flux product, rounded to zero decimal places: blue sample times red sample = 192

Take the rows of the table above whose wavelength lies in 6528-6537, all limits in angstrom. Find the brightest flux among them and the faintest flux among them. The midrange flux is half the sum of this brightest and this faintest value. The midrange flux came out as 14.12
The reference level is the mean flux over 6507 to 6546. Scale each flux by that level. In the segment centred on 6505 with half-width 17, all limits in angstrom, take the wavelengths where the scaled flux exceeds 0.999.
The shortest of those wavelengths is 6488.47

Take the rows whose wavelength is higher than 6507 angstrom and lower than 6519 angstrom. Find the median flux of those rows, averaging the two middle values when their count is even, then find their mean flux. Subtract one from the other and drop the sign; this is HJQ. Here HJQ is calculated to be 0.13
